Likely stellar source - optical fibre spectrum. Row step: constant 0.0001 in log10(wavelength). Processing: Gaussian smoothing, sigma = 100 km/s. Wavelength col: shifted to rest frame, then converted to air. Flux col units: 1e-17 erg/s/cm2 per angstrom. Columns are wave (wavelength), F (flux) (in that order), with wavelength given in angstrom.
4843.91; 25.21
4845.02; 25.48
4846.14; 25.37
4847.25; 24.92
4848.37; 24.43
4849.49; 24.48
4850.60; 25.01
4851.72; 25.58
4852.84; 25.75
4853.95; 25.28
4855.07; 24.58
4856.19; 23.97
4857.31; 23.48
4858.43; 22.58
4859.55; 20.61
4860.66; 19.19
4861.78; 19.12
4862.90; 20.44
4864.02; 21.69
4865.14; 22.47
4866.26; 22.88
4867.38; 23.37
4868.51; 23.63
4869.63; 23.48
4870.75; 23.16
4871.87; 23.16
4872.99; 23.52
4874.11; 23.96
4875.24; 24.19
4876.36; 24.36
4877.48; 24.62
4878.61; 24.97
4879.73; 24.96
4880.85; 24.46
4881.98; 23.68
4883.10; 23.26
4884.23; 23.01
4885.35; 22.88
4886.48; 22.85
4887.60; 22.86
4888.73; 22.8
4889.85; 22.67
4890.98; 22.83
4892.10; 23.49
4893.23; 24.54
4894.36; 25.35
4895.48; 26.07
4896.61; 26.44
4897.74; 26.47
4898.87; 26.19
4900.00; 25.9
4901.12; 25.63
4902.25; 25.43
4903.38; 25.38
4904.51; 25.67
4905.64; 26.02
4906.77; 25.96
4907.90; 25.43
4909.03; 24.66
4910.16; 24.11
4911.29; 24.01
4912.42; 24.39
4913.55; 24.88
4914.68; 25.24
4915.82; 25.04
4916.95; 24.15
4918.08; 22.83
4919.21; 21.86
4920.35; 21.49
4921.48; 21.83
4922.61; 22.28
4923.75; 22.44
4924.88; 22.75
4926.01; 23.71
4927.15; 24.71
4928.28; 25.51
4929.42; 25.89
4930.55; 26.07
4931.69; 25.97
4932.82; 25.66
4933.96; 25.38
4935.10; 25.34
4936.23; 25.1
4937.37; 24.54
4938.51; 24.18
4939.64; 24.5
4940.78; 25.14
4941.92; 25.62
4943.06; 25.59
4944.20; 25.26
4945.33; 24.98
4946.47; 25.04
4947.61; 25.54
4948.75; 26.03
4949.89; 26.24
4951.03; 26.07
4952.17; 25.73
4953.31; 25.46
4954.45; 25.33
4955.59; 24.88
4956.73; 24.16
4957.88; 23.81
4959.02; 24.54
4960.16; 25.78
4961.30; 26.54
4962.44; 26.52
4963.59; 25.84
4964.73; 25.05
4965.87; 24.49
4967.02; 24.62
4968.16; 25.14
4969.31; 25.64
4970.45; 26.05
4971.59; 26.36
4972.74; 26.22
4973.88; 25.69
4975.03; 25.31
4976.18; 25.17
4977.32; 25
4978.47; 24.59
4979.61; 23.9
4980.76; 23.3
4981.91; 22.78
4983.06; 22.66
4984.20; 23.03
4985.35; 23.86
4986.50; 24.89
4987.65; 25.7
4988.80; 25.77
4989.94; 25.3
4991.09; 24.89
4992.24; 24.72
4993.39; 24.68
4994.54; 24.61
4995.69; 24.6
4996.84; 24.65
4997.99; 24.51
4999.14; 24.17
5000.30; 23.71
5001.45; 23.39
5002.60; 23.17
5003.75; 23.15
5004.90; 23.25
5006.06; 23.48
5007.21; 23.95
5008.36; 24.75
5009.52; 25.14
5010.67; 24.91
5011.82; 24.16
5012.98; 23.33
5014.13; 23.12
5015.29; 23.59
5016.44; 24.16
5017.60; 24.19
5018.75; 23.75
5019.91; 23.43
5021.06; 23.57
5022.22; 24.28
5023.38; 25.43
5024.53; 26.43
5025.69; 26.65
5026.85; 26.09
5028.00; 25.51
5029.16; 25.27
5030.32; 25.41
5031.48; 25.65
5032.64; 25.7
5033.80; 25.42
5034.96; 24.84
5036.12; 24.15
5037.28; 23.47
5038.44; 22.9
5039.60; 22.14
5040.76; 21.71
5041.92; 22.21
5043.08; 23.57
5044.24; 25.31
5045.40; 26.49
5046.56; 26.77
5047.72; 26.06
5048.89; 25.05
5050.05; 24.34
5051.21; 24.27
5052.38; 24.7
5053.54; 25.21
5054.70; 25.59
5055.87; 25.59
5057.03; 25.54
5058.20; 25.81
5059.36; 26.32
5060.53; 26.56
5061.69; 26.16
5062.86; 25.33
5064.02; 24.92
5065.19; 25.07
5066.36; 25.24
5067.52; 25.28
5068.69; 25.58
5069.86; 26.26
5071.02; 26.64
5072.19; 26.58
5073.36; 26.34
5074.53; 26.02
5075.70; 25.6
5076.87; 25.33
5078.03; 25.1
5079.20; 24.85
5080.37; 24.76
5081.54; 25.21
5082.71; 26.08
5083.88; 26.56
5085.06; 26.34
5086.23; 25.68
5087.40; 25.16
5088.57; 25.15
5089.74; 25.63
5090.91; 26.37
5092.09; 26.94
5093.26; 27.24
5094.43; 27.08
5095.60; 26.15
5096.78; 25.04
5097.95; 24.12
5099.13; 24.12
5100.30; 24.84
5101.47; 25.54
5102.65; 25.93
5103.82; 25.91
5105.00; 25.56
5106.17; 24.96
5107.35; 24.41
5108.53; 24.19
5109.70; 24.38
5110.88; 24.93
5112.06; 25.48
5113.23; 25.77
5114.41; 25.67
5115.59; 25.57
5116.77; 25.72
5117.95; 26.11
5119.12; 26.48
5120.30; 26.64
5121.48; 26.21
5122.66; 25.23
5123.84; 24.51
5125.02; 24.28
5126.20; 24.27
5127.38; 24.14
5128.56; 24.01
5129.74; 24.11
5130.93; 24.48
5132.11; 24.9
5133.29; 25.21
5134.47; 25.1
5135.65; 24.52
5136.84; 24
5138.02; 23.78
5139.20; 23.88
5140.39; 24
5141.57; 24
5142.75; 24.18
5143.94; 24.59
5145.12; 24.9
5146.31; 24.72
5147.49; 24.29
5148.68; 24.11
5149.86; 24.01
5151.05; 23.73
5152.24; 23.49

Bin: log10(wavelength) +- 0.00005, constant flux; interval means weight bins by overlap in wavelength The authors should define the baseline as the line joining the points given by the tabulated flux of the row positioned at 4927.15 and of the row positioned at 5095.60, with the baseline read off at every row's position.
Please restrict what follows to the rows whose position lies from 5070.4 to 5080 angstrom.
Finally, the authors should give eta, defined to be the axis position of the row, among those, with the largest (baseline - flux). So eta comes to 5079.20 angstrom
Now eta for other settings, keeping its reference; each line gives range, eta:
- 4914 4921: 4920.35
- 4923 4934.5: 4923.75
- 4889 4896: 4889.85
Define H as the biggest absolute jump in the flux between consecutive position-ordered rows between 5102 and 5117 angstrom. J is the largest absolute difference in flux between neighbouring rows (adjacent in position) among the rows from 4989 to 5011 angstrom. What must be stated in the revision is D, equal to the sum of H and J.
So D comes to 1.4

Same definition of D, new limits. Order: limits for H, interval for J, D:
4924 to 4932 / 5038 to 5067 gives 2.7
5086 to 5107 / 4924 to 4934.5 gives 2.1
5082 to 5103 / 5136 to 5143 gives 1.3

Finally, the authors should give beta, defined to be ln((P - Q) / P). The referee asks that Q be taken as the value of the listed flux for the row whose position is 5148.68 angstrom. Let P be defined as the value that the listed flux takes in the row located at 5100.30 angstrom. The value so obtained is -3.5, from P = 24.84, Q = 24.11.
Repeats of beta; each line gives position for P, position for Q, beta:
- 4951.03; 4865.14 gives -2.0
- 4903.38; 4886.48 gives -2.3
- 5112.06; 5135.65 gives -3.3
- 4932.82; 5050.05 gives -3.0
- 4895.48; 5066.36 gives -3.4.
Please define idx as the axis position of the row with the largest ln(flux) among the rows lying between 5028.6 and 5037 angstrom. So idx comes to 5032.64 angstrom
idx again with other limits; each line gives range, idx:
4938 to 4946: 4941.92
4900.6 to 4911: 4905.64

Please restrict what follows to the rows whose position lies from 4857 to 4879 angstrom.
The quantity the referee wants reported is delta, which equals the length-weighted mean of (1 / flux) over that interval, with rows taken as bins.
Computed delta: 0.0443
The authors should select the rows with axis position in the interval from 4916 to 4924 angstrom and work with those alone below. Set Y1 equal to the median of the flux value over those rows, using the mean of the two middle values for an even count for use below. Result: 22.3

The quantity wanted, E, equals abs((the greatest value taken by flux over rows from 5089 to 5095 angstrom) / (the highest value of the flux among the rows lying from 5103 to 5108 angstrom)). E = 1.05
